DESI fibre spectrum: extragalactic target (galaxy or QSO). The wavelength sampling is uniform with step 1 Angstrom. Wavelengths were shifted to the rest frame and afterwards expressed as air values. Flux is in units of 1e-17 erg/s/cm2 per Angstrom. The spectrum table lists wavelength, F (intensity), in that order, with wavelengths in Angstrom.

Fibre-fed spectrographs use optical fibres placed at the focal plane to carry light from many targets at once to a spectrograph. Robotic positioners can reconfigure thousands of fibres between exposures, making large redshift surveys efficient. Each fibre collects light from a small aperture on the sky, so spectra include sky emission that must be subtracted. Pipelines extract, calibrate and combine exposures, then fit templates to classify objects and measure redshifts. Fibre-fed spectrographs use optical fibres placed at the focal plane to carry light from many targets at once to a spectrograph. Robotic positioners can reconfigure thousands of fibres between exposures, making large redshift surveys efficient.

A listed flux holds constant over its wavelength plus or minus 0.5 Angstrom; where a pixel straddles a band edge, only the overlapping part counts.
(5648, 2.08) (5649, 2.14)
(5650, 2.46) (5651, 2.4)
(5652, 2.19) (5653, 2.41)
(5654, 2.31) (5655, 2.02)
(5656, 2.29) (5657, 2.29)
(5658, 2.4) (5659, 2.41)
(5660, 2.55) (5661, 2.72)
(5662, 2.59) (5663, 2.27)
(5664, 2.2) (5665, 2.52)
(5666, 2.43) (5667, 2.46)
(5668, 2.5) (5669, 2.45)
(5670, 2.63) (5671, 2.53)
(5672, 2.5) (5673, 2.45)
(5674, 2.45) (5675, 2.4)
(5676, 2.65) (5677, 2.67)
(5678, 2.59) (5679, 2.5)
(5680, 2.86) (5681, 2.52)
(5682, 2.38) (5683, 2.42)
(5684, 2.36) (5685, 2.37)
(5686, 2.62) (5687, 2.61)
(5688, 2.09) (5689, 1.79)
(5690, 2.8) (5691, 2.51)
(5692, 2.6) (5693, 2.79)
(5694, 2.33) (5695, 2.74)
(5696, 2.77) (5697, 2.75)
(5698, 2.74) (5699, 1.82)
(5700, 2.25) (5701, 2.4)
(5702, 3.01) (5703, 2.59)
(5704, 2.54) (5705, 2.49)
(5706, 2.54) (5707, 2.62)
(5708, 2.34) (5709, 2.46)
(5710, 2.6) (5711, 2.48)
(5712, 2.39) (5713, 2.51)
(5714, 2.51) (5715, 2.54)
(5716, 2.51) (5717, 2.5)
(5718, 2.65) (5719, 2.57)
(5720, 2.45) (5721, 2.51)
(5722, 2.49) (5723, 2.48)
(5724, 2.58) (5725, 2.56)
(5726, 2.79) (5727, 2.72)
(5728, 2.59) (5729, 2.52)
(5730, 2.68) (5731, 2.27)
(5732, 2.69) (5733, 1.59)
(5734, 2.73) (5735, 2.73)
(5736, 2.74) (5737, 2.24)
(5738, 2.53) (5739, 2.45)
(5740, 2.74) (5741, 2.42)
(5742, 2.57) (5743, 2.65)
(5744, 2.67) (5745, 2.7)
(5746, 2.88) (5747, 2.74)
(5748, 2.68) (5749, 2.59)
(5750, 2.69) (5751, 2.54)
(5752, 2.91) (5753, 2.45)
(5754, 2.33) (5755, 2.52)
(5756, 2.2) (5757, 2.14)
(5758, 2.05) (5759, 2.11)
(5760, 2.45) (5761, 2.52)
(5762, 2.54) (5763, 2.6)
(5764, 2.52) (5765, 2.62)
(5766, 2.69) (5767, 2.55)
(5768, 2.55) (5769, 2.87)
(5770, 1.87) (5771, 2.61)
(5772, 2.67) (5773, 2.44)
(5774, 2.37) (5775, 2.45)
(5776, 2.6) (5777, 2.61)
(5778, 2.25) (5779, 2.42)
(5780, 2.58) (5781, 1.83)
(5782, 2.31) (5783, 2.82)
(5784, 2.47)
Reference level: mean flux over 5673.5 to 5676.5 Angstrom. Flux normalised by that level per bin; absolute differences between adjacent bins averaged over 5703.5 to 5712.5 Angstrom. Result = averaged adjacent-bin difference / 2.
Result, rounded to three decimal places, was 0.023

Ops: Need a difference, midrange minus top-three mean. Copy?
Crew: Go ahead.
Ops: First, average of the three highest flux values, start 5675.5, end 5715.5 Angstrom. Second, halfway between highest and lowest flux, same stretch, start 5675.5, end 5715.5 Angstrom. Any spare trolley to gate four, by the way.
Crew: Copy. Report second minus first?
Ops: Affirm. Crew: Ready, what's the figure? -0.5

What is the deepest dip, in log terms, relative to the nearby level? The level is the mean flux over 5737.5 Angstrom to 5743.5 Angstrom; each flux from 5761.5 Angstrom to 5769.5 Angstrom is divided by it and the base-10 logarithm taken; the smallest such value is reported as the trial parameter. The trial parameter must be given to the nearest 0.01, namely -0.01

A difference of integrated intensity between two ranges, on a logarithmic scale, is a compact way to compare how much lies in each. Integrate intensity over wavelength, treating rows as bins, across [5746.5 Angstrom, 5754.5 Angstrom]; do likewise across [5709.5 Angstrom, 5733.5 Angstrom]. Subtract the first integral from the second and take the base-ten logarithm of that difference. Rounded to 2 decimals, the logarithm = 1.59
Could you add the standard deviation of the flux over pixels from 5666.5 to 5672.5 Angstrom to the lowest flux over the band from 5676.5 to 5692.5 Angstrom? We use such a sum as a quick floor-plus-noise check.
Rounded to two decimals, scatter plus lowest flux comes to 1.85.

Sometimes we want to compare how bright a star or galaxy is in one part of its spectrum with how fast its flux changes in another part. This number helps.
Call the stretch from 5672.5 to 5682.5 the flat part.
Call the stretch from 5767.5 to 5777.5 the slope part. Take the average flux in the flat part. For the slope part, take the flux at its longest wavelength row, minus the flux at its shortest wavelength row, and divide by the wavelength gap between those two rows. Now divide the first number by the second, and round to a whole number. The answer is 382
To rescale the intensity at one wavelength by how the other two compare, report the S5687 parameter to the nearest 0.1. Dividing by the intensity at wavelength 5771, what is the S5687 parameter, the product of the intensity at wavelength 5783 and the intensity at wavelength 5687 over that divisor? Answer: 2.8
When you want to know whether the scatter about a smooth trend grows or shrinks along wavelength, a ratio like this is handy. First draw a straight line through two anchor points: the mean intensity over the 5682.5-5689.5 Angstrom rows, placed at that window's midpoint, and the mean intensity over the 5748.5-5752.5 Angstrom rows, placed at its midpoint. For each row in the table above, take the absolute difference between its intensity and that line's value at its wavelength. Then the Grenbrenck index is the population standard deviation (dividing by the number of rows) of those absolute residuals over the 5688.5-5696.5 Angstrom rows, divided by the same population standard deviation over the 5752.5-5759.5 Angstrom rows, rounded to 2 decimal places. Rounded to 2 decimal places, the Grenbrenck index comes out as 0.90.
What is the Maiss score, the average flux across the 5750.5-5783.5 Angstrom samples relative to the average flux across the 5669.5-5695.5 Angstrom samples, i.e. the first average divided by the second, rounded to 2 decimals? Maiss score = 0.98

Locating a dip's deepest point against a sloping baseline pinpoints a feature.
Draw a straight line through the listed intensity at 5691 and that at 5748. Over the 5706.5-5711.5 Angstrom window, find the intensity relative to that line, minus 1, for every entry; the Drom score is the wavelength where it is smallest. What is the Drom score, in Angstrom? 5708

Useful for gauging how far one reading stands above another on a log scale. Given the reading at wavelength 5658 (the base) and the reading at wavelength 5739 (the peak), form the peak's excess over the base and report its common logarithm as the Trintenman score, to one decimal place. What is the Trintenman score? -1.3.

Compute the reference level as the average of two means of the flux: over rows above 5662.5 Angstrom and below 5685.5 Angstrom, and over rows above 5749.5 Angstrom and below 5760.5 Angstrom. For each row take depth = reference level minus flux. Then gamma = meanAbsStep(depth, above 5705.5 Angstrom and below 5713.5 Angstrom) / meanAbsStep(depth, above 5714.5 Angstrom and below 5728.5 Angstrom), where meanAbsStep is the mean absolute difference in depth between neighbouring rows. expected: 1.7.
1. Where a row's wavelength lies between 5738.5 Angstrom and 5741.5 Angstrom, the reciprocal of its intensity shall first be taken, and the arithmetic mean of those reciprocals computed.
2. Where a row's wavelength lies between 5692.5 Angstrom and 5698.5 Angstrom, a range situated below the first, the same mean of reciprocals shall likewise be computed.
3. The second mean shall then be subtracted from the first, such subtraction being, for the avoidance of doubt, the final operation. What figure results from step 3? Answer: 0.022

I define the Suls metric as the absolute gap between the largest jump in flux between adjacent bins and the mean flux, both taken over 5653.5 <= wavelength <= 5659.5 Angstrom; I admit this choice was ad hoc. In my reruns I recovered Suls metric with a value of 2.00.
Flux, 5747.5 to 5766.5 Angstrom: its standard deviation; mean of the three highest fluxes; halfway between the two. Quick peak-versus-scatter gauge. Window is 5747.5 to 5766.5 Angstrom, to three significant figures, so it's 1.49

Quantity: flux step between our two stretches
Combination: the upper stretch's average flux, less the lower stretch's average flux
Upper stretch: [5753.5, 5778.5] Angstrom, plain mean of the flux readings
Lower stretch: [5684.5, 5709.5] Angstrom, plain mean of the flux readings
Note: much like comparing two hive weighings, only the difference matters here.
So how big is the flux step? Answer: -0.06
